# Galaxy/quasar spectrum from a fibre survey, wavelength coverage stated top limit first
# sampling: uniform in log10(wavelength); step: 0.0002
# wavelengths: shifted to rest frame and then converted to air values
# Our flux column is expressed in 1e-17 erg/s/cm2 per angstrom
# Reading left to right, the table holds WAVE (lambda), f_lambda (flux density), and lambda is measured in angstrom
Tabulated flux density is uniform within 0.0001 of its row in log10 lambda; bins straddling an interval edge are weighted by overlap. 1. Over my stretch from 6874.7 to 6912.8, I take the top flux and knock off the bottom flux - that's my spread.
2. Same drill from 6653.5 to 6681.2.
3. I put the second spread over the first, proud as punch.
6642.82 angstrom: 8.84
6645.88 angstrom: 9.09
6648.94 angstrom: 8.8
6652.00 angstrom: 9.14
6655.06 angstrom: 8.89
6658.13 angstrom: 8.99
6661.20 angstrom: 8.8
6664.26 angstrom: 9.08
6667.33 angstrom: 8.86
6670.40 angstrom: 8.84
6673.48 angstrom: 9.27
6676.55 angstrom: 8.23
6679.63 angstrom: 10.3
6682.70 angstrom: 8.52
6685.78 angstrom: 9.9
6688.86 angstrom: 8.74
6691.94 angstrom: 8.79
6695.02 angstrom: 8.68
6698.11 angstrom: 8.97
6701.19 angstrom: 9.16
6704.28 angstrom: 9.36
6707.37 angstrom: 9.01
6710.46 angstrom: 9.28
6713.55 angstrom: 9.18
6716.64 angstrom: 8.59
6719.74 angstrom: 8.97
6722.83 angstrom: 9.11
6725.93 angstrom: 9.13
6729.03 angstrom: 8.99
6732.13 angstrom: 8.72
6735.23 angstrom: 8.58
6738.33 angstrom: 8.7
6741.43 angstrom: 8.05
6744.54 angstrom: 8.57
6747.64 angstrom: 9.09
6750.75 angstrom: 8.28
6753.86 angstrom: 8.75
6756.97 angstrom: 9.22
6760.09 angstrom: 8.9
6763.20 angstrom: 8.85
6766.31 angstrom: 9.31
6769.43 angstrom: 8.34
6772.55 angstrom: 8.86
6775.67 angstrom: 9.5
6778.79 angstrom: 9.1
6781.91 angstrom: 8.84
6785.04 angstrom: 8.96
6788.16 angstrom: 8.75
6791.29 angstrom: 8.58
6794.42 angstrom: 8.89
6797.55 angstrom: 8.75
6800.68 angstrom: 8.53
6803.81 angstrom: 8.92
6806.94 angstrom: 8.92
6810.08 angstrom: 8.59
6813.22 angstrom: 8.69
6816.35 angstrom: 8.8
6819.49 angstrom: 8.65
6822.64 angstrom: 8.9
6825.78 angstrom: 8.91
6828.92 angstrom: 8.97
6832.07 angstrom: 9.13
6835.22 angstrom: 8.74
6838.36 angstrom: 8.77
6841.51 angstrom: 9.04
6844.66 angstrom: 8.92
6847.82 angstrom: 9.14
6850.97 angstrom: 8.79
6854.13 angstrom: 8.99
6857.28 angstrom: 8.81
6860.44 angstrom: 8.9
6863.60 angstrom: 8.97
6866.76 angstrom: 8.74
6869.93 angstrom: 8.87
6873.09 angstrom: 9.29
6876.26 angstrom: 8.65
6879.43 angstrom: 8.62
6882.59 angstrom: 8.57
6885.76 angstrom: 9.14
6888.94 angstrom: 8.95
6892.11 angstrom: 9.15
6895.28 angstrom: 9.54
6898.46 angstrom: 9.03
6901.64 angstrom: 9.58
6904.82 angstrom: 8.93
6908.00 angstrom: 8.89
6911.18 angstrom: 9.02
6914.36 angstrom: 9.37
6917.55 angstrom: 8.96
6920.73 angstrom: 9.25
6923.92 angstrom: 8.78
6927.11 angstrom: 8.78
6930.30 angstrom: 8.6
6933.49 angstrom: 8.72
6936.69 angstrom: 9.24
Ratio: 2.0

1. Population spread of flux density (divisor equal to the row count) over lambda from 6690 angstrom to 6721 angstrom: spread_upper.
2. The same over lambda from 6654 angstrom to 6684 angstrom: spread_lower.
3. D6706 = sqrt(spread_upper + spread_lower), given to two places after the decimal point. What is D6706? 0.87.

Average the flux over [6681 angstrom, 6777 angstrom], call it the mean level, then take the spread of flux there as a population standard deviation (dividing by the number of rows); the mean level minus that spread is 8.53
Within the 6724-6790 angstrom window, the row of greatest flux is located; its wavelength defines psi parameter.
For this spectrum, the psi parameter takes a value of 6775.67 angstrom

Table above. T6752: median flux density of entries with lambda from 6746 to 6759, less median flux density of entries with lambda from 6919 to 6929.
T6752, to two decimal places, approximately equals 0.14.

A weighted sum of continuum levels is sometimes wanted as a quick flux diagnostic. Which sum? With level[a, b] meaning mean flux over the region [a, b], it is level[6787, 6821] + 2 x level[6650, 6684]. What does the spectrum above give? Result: 26.72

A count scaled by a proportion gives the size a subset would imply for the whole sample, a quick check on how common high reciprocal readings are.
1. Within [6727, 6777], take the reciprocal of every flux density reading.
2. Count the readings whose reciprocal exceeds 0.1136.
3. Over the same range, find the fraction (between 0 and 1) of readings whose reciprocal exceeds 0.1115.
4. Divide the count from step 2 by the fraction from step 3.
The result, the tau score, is 11.6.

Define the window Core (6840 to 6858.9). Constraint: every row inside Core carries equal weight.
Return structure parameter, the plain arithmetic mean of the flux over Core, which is 8.95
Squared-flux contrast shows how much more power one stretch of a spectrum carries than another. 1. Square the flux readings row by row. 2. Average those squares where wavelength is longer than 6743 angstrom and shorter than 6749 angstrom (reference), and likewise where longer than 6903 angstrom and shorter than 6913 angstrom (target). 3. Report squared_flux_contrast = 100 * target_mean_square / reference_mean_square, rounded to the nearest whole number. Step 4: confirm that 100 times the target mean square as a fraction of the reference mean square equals 103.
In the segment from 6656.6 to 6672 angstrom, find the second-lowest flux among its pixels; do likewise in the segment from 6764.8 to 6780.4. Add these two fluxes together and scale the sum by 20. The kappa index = 354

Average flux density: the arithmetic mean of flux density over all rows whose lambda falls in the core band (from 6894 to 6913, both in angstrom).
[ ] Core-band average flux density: 9.16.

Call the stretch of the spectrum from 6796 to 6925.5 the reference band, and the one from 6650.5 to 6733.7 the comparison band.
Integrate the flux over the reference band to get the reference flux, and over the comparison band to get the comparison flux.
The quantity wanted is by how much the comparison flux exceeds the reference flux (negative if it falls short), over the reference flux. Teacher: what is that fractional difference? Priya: -0.35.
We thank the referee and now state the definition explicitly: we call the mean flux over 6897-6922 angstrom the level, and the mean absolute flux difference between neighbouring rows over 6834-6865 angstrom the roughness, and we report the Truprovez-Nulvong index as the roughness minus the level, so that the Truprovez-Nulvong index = -8.96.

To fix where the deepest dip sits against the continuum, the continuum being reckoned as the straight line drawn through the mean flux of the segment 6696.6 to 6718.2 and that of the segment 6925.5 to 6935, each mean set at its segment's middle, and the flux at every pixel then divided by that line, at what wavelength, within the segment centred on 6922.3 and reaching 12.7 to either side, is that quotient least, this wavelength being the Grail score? 6930.30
